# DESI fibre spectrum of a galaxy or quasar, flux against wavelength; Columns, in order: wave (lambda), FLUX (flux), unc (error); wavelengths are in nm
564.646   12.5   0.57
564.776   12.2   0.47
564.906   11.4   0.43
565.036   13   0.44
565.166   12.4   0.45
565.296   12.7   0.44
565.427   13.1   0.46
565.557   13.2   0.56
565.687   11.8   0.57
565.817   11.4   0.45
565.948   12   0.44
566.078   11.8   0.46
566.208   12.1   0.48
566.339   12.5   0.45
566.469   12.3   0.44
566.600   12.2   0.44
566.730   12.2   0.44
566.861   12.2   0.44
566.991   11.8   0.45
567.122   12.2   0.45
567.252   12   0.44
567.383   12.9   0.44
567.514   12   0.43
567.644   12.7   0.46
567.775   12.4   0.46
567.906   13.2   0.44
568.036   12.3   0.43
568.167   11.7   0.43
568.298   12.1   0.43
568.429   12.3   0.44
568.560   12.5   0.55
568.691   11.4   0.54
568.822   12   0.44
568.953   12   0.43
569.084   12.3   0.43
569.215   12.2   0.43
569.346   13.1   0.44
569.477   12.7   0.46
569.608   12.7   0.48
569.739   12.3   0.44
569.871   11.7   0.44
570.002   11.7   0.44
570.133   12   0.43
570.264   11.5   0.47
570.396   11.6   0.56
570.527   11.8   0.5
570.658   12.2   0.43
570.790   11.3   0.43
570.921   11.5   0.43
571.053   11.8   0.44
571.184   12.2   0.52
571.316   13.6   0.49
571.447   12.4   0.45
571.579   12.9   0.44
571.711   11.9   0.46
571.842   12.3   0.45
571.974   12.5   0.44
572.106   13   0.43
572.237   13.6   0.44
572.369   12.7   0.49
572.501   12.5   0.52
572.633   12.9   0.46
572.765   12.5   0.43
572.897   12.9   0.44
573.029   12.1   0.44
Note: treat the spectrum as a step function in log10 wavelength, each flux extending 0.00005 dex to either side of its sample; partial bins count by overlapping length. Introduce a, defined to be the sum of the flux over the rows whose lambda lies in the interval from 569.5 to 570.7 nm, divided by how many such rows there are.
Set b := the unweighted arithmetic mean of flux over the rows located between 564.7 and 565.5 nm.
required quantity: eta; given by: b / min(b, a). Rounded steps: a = 11.94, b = 12.47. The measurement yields 1.04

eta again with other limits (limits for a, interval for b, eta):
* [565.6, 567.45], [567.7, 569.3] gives 1.01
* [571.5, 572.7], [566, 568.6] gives 1.00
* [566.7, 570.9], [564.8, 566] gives 1.01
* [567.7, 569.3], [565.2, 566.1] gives 1.01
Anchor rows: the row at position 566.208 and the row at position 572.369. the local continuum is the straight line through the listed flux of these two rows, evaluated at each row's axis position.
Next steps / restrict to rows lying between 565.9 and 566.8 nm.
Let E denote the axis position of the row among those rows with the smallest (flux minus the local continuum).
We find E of 566.078 nm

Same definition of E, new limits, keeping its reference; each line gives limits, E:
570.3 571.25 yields 570.790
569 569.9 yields 569.871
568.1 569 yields 568.691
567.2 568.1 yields 567.514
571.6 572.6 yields 571.711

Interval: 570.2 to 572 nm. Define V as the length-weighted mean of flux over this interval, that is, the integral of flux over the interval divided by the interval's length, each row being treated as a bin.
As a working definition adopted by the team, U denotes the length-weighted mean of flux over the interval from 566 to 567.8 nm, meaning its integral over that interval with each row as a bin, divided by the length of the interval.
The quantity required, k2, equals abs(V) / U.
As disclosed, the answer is 0.99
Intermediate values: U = 12.23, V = 12.1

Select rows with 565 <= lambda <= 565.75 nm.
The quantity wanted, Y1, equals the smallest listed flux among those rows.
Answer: 11.8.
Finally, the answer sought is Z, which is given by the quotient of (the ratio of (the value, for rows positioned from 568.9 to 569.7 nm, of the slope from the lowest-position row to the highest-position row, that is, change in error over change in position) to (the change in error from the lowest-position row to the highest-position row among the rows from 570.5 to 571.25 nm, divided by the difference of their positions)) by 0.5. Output 5.0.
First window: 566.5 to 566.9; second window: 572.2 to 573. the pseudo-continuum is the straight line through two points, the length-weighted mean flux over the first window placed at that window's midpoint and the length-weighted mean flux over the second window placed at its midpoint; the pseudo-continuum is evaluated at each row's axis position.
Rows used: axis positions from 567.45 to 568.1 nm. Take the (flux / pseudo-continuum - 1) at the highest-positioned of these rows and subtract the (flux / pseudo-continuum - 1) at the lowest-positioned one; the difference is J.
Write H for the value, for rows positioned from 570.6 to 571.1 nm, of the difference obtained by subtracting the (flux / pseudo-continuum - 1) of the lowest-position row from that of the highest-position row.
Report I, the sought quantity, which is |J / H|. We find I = 0.6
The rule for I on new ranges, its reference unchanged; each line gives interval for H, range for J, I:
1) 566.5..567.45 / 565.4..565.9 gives 2.8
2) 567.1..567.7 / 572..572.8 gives 1.2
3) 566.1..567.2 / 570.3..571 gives 14.3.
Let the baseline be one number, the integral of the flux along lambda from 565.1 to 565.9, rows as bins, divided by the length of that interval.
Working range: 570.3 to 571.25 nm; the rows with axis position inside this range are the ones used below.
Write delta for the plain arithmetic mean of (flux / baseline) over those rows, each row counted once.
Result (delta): 0.95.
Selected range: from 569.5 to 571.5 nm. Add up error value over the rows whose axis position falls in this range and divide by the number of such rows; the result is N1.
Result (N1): 0.463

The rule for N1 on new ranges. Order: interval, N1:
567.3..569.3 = 0.452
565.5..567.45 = 0.463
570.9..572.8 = 0.459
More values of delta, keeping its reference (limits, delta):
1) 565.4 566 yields 0.99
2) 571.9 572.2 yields 1.03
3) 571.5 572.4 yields 1.02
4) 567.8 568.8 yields 0.98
